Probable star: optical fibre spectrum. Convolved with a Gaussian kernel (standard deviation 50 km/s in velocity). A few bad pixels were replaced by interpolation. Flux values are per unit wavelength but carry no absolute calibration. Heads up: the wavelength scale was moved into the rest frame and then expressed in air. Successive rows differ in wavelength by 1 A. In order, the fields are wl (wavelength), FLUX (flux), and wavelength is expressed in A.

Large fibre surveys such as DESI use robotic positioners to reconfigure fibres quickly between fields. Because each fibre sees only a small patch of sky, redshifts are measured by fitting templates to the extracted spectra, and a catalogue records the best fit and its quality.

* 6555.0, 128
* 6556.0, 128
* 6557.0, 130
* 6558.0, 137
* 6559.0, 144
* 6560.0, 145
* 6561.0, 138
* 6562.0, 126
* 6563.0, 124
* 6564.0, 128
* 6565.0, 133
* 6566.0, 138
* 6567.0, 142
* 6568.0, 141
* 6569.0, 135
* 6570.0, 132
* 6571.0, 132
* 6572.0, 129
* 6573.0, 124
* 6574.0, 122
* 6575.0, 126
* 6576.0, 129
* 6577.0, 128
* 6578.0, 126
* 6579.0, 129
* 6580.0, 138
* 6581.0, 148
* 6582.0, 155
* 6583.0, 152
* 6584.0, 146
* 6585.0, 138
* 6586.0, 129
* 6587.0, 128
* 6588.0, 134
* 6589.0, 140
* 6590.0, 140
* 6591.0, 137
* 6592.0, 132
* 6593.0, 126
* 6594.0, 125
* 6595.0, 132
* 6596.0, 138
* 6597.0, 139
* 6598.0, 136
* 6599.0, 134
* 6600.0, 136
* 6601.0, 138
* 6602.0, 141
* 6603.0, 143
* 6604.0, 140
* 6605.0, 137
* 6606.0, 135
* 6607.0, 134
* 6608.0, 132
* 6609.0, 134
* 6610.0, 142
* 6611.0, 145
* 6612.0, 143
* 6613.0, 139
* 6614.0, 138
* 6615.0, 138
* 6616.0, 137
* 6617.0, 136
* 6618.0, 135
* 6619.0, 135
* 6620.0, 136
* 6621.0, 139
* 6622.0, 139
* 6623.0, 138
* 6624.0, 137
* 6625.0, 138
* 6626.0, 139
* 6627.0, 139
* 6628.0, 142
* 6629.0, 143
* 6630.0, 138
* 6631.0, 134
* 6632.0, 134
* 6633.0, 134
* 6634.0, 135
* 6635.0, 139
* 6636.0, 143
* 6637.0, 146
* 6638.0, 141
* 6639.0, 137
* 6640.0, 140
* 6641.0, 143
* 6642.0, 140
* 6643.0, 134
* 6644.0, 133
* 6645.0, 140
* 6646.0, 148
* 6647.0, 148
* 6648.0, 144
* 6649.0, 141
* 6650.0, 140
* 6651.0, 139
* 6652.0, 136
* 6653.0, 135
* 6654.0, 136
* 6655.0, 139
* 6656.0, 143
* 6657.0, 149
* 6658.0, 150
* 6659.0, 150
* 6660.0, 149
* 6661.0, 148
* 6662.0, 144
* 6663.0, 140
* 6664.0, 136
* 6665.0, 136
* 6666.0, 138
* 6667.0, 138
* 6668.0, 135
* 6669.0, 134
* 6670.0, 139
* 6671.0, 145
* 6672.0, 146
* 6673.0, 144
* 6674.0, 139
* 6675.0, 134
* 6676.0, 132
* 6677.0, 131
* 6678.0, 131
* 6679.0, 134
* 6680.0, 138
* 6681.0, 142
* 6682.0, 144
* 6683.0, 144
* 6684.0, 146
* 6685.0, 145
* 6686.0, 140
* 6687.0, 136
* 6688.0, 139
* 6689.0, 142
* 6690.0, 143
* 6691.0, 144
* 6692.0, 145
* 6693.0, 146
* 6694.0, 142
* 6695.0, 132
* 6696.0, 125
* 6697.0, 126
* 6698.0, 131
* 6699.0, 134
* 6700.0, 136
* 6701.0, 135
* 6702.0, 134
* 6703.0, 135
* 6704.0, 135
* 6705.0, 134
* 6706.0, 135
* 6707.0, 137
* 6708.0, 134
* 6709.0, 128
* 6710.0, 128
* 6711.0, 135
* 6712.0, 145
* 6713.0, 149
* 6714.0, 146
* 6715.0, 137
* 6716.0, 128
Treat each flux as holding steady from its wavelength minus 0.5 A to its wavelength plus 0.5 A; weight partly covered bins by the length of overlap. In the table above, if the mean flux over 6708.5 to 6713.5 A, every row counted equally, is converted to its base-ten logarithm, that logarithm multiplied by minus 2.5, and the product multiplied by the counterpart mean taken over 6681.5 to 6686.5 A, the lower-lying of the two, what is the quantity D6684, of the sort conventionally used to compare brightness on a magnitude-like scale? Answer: -768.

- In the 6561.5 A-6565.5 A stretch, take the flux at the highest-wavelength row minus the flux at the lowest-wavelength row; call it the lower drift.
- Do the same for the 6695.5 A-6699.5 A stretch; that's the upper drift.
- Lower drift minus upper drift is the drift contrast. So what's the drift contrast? -2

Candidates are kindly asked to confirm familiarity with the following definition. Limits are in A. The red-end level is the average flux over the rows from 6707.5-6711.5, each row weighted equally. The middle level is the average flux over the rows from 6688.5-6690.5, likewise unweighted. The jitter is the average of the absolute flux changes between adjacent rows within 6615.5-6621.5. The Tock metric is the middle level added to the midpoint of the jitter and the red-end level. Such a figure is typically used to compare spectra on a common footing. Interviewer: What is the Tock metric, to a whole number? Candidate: 209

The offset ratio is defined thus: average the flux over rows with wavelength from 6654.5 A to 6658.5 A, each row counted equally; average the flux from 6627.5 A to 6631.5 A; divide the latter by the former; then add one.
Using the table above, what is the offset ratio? 1.96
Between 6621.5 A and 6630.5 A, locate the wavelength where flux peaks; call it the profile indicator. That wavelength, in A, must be 6629.0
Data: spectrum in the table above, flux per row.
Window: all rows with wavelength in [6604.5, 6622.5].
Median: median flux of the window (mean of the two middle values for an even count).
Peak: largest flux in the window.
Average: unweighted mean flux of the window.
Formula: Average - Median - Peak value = -145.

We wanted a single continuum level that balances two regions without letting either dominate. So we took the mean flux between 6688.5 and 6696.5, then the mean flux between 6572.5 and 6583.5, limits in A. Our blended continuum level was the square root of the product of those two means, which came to 137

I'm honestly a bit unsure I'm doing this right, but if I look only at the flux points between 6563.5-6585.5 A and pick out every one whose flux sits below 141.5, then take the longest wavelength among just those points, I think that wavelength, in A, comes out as 6585.0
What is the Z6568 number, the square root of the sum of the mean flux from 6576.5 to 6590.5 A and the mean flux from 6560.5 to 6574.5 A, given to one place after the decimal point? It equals 16.4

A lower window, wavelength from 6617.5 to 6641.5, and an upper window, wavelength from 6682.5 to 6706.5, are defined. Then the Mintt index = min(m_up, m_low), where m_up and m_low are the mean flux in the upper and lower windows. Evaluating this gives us 137.7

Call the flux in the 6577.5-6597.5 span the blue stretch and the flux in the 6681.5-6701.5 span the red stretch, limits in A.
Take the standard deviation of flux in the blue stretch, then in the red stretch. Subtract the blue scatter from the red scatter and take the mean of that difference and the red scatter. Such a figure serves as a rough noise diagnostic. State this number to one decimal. 2.2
